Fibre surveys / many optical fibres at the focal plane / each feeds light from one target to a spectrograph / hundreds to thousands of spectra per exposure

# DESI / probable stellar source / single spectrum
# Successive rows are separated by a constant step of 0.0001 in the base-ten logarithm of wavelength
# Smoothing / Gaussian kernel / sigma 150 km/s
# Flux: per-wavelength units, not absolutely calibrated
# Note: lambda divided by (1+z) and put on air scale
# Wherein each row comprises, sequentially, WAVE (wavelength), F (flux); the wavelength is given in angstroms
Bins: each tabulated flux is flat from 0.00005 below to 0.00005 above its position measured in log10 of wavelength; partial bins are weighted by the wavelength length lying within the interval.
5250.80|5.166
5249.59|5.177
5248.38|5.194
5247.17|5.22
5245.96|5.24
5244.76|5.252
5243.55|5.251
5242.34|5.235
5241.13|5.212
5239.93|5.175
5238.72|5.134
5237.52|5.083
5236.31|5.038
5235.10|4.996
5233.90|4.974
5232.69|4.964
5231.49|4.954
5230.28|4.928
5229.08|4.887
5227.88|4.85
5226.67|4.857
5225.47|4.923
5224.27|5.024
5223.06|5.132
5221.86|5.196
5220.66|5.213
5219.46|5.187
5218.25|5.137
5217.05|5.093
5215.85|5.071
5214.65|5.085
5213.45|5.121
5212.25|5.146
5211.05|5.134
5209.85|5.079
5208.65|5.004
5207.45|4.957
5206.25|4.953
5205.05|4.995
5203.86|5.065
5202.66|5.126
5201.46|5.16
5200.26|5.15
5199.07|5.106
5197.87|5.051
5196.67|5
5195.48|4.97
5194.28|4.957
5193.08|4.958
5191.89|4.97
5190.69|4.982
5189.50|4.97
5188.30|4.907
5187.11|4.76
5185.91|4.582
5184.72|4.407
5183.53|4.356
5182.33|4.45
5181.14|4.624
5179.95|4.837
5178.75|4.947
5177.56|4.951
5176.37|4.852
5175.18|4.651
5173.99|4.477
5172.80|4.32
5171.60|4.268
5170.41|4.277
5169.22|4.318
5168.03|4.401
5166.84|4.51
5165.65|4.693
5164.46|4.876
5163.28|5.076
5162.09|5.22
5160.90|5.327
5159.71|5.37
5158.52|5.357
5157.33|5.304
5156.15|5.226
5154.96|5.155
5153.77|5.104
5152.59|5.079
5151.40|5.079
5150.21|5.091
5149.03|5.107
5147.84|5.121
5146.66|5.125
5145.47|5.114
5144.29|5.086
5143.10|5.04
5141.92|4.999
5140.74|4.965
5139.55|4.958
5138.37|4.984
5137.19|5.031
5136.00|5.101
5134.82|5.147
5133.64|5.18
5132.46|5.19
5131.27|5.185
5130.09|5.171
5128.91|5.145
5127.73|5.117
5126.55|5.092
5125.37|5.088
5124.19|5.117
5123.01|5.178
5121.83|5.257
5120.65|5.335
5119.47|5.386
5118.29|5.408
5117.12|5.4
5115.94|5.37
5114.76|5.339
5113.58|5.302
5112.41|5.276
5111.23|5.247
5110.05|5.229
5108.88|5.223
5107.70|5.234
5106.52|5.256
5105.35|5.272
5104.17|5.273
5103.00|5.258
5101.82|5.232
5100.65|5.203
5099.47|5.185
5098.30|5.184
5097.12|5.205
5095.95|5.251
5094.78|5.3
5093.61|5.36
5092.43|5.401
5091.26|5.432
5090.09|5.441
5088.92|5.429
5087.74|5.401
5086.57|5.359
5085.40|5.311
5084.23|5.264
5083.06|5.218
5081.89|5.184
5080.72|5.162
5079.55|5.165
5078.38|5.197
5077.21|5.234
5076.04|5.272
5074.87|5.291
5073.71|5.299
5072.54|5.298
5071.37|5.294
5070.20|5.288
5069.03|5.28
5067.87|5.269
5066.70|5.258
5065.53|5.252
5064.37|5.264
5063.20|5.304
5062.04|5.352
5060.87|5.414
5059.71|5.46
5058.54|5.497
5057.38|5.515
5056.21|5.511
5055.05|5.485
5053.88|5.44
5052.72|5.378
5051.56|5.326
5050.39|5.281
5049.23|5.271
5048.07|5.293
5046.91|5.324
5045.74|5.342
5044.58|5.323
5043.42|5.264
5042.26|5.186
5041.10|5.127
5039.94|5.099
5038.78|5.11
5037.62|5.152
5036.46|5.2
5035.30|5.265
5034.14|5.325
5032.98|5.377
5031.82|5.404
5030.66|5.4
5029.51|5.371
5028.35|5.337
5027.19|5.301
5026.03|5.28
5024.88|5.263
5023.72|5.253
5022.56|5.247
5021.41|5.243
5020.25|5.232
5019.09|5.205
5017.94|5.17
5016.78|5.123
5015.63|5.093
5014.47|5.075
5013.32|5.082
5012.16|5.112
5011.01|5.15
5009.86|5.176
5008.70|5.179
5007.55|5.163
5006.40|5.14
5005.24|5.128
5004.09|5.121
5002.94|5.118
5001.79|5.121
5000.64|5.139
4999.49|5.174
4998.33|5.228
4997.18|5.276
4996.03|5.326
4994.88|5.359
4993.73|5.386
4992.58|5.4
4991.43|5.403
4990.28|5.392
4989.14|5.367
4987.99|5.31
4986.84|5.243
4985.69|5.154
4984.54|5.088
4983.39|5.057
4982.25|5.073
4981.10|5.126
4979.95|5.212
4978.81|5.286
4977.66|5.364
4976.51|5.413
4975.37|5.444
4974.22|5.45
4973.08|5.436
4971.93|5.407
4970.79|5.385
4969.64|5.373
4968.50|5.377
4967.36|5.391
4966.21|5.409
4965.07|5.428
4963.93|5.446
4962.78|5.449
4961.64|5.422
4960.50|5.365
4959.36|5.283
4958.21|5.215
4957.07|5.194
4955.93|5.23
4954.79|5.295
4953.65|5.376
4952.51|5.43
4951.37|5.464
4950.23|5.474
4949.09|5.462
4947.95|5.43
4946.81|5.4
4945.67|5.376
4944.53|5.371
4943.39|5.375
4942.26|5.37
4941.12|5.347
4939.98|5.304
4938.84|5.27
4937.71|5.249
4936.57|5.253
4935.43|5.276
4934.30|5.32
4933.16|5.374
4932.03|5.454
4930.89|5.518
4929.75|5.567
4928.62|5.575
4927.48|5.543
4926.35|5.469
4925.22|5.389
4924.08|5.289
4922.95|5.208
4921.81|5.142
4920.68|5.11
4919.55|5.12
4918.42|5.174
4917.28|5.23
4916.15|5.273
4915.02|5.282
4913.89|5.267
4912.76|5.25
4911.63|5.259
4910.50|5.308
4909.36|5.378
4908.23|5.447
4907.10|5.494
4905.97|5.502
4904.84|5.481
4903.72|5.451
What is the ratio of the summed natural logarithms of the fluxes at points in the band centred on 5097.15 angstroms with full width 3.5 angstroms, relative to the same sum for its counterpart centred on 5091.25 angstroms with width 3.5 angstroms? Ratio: 0.98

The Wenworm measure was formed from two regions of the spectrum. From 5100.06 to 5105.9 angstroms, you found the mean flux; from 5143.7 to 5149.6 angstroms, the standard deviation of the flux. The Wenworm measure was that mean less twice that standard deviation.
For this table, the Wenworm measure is 5.22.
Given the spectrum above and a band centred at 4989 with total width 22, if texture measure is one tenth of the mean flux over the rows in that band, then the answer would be 0.5256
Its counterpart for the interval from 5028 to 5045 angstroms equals 0.5263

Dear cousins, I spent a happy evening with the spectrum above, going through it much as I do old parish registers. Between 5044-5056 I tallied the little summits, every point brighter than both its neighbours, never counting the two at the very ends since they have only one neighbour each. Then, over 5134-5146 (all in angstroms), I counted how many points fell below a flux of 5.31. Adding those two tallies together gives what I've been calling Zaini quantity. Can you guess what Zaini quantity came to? 11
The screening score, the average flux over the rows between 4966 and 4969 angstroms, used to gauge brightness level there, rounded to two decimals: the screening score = 5.39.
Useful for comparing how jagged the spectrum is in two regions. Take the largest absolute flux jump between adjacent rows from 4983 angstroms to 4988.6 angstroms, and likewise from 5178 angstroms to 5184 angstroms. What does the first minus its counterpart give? -0.12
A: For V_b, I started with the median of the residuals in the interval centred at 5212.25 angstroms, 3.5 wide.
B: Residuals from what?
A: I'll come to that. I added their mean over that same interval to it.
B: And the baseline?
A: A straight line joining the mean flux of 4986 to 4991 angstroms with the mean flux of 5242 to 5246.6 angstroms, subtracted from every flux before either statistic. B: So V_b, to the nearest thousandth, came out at -0.243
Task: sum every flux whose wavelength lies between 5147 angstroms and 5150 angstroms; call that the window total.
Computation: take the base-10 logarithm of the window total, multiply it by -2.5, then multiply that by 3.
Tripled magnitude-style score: -7.6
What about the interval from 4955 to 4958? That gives -7.6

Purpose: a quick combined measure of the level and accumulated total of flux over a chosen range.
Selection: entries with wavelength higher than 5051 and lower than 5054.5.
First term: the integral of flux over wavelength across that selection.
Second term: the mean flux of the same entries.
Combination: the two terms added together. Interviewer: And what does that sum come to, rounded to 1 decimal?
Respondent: 24.2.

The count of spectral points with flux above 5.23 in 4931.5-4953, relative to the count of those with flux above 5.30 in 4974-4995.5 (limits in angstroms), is 1.7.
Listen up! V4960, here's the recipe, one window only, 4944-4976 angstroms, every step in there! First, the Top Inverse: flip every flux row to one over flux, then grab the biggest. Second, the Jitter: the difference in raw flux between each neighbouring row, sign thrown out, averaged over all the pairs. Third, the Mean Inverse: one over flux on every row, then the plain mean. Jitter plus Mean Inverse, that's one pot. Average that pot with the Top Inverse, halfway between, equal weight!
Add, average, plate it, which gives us 0.204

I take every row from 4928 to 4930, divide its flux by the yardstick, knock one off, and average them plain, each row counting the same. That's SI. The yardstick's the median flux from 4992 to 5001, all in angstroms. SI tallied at 0.051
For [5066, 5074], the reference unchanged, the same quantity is -0.003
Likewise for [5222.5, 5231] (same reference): -0.068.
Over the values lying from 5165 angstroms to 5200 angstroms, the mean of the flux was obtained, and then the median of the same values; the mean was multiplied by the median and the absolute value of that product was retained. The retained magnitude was 22.4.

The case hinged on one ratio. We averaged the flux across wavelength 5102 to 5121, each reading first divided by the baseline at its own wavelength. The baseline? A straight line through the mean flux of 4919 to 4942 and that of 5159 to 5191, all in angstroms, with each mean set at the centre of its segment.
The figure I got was 1.09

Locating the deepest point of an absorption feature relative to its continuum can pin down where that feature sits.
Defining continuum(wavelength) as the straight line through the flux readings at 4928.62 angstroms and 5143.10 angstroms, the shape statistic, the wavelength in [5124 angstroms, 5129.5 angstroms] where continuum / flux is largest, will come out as 5125.37 angstroms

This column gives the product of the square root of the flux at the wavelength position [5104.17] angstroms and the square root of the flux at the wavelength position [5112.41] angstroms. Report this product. 5.27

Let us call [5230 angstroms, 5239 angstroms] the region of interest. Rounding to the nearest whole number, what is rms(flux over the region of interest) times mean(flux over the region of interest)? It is 25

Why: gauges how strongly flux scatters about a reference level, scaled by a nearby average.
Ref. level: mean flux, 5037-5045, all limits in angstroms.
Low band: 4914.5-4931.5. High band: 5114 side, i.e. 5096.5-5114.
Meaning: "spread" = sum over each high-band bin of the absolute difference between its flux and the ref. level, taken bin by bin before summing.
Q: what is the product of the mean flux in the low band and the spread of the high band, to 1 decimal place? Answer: 4.7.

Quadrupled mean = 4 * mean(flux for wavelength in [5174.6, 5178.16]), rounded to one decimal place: 19.3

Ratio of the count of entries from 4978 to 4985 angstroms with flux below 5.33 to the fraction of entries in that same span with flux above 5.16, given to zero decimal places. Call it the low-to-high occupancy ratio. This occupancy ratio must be 18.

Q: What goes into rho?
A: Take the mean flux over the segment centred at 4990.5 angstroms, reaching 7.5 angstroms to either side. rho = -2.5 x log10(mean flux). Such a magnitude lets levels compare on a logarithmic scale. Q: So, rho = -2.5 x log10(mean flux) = -1.81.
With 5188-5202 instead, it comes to -1.75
